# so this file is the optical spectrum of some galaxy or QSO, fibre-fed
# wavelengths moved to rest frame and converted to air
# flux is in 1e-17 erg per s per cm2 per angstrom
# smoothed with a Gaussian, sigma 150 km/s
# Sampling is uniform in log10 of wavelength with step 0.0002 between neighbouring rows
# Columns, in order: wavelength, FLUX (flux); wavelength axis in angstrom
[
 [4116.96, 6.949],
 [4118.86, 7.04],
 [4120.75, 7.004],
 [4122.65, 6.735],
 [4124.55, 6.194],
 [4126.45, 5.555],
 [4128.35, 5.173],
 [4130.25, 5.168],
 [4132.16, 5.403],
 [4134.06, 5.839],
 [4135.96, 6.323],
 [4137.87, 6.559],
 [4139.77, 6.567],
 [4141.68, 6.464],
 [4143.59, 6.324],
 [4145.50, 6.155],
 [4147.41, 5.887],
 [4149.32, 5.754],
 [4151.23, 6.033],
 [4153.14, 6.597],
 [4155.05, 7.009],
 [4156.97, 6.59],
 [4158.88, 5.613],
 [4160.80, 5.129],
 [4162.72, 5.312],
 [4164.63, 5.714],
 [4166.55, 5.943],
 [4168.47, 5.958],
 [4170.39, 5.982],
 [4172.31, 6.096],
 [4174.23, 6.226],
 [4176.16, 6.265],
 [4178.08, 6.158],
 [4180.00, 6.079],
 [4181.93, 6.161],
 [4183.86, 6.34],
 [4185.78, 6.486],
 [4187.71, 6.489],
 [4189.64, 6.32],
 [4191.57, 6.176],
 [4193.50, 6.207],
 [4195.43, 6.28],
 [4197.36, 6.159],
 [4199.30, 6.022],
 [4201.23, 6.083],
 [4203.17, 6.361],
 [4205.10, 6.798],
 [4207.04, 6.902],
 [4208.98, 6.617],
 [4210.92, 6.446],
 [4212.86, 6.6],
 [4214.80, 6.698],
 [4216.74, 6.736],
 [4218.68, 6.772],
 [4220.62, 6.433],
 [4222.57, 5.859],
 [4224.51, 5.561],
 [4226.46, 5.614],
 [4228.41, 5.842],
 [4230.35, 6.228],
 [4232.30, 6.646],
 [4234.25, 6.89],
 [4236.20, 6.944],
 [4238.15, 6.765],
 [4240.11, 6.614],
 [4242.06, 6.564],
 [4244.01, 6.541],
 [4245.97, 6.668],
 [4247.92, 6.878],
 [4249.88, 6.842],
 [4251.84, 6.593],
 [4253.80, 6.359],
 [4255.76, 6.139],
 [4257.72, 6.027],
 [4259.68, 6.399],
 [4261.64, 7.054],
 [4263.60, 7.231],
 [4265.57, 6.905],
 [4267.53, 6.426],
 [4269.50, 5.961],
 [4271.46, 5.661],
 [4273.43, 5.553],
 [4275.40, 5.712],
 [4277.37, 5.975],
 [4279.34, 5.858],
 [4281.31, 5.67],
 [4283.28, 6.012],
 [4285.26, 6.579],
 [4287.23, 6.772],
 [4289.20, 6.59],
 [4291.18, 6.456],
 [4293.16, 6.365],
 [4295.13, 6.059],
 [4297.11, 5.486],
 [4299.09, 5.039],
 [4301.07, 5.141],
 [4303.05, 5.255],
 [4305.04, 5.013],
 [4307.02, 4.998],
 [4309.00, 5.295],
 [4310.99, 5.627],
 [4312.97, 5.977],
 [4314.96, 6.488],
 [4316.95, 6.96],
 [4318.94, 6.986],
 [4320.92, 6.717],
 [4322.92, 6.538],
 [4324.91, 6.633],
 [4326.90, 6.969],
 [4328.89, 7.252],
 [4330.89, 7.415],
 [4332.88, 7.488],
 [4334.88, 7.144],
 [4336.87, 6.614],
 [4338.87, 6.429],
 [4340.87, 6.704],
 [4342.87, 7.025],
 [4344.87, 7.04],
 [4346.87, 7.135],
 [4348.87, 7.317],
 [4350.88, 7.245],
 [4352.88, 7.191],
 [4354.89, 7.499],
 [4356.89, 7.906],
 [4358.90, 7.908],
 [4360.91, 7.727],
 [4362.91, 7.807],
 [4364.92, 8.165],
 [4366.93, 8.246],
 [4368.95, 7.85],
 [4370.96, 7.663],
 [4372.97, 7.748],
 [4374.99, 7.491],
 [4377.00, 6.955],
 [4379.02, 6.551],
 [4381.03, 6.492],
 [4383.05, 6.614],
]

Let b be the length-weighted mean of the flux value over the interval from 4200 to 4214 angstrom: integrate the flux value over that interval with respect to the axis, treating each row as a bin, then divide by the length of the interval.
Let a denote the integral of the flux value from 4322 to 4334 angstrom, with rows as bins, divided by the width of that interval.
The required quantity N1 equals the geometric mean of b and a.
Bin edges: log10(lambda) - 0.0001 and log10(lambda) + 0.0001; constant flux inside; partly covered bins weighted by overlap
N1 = 6.79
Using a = 7.1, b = 6.54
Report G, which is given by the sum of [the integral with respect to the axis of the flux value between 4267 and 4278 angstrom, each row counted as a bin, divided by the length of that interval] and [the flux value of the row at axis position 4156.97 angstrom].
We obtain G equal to 12.44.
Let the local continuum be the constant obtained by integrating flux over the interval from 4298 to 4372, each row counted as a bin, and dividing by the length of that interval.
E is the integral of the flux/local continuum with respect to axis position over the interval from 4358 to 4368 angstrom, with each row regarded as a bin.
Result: 11.7 angstrom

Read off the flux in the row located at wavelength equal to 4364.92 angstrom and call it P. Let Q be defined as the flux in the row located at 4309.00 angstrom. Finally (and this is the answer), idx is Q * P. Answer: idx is 43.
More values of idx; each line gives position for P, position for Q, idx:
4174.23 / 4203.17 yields 40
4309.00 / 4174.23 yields 33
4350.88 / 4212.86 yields 48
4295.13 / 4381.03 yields 39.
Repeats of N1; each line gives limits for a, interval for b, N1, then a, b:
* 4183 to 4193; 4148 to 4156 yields 6.35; 6.4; 6.33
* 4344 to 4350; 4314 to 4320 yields 6.99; 7.2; 6.82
